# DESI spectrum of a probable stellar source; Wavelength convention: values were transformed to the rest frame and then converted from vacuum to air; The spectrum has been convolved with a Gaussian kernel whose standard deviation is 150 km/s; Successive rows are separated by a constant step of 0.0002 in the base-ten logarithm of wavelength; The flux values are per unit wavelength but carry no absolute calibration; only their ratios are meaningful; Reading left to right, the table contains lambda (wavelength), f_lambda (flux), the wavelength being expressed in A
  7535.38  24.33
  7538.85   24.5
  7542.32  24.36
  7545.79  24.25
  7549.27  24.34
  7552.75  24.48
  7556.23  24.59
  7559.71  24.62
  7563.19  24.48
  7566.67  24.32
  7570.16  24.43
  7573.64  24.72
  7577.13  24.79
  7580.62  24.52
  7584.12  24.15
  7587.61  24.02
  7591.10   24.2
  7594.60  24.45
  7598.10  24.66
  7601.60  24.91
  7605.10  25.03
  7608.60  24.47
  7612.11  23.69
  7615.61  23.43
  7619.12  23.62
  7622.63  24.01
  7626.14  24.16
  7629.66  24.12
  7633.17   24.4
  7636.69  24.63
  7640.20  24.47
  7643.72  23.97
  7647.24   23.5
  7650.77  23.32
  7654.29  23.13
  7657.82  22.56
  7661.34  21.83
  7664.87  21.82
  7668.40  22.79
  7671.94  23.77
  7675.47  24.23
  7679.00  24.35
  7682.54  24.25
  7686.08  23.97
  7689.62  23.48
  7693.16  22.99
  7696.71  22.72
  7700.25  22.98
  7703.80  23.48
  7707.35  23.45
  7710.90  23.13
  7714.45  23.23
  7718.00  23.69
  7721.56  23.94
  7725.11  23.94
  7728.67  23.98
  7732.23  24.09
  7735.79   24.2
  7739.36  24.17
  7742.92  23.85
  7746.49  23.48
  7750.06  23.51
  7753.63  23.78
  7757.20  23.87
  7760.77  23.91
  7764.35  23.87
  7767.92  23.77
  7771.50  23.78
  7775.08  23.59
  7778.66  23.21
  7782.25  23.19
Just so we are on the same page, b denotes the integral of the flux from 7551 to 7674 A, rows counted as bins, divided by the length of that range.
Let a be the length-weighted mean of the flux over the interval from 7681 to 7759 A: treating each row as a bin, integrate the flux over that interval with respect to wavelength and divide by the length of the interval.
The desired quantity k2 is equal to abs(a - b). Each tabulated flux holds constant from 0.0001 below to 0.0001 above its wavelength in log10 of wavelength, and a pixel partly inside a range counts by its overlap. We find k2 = 0.4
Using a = 23.6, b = 24.0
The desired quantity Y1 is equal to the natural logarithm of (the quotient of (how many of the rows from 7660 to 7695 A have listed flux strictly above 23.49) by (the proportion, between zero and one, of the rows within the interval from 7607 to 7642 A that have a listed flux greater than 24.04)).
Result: 2.1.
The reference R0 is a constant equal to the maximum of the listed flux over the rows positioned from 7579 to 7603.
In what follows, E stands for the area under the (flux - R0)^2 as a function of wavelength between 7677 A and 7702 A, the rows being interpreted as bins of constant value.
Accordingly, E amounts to 56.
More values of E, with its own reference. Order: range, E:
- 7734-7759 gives 30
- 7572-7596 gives 8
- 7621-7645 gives 11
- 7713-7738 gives 29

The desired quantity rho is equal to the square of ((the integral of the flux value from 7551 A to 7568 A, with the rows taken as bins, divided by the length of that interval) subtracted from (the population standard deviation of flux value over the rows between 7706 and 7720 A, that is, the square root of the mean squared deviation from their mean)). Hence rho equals 590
